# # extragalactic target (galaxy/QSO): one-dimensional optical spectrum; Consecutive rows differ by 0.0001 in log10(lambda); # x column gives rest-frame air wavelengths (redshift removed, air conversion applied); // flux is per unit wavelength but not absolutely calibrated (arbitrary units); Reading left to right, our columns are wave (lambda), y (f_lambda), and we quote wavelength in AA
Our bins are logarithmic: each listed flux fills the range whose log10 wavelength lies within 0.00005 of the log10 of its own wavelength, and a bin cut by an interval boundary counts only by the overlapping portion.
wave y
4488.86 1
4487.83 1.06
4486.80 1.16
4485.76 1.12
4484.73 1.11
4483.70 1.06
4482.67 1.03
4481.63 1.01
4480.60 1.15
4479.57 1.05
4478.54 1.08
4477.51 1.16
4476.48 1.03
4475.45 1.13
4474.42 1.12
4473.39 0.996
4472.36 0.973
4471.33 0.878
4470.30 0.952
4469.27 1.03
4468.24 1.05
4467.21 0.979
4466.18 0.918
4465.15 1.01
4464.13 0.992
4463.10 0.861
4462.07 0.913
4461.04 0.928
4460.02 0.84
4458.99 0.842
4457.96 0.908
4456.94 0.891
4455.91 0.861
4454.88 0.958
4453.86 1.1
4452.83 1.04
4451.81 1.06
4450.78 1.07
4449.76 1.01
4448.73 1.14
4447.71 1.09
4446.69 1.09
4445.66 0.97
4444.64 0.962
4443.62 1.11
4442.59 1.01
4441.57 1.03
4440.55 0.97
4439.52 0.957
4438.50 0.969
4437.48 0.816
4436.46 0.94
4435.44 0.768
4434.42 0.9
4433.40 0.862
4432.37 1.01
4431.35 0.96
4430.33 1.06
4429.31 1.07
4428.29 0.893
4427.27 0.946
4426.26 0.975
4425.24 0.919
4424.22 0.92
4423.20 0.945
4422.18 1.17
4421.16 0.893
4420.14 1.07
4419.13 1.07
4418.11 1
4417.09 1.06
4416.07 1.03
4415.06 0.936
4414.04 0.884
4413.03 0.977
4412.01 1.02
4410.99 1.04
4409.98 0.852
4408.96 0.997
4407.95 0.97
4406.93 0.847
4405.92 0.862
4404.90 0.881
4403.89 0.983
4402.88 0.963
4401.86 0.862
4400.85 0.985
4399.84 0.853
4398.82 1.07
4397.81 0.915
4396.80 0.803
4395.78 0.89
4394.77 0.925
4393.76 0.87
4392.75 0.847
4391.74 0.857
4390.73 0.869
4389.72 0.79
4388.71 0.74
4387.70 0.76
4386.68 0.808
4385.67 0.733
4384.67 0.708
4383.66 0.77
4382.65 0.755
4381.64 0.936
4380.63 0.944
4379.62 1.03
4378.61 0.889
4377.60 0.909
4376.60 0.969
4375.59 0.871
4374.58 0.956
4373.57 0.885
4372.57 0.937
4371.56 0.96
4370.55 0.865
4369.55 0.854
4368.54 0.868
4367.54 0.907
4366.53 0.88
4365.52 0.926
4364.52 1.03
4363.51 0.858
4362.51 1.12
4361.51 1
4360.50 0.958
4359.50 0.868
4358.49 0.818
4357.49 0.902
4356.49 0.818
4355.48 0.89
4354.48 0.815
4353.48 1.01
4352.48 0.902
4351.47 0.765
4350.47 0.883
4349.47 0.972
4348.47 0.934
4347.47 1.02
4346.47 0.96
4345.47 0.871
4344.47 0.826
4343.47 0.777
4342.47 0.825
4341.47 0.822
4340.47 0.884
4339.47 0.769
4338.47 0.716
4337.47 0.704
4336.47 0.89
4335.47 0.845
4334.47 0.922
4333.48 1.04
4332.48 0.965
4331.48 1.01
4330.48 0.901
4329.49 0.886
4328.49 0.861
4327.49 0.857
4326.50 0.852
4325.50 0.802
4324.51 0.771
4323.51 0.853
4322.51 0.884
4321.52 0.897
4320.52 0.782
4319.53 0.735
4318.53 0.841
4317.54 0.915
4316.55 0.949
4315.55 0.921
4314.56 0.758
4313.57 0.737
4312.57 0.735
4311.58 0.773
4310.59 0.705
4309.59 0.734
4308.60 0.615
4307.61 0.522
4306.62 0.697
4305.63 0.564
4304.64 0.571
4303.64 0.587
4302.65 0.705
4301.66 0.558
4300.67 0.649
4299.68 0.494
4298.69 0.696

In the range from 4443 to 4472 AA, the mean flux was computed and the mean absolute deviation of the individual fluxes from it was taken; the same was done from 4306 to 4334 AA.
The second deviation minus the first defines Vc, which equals 0.019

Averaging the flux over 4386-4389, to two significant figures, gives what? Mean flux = 0.77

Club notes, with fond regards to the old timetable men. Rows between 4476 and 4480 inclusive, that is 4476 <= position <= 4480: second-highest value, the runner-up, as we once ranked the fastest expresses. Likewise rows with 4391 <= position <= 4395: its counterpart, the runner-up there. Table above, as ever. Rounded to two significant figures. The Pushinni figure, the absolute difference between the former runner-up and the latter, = 0.21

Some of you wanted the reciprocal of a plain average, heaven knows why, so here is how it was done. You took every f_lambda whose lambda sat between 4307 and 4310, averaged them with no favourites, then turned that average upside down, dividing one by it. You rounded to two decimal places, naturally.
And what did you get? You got 1.60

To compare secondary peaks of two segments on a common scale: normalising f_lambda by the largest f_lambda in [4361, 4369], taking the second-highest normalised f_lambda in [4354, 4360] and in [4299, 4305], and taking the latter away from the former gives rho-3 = 0.22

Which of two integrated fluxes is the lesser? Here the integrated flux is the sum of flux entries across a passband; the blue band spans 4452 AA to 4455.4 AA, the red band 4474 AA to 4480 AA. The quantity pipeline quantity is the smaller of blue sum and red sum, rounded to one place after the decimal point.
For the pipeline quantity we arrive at 3.1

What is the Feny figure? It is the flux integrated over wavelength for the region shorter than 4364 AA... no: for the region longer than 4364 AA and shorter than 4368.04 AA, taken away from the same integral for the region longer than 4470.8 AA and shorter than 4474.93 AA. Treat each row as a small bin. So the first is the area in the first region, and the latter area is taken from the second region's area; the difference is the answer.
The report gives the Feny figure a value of 0.32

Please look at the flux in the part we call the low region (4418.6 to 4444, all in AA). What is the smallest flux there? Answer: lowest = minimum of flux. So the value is 0.768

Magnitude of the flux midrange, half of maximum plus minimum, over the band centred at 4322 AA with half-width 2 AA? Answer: 0.19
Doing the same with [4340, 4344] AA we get 0.20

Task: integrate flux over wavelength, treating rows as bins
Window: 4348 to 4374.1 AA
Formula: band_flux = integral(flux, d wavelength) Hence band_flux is 23.7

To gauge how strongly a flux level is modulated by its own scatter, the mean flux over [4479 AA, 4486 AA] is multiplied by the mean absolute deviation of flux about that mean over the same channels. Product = 0.047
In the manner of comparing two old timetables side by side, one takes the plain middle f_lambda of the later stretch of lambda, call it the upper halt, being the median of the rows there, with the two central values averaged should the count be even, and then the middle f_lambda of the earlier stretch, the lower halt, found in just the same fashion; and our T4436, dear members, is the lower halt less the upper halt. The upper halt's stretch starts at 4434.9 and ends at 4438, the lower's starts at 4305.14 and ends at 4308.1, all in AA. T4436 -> -0.25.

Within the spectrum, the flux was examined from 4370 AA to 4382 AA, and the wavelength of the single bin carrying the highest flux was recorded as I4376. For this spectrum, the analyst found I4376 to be 4379.62 AA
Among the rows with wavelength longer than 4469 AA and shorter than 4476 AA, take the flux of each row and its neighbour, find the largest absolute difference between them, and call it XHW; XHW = 0.124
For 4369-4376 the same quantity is 0.095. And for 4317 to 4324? 0.115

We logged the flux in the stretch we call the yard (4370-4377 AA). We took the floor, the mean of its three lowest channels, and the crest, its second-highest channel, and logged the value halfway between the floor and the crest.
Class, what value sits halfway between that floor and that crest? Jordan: 0.92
